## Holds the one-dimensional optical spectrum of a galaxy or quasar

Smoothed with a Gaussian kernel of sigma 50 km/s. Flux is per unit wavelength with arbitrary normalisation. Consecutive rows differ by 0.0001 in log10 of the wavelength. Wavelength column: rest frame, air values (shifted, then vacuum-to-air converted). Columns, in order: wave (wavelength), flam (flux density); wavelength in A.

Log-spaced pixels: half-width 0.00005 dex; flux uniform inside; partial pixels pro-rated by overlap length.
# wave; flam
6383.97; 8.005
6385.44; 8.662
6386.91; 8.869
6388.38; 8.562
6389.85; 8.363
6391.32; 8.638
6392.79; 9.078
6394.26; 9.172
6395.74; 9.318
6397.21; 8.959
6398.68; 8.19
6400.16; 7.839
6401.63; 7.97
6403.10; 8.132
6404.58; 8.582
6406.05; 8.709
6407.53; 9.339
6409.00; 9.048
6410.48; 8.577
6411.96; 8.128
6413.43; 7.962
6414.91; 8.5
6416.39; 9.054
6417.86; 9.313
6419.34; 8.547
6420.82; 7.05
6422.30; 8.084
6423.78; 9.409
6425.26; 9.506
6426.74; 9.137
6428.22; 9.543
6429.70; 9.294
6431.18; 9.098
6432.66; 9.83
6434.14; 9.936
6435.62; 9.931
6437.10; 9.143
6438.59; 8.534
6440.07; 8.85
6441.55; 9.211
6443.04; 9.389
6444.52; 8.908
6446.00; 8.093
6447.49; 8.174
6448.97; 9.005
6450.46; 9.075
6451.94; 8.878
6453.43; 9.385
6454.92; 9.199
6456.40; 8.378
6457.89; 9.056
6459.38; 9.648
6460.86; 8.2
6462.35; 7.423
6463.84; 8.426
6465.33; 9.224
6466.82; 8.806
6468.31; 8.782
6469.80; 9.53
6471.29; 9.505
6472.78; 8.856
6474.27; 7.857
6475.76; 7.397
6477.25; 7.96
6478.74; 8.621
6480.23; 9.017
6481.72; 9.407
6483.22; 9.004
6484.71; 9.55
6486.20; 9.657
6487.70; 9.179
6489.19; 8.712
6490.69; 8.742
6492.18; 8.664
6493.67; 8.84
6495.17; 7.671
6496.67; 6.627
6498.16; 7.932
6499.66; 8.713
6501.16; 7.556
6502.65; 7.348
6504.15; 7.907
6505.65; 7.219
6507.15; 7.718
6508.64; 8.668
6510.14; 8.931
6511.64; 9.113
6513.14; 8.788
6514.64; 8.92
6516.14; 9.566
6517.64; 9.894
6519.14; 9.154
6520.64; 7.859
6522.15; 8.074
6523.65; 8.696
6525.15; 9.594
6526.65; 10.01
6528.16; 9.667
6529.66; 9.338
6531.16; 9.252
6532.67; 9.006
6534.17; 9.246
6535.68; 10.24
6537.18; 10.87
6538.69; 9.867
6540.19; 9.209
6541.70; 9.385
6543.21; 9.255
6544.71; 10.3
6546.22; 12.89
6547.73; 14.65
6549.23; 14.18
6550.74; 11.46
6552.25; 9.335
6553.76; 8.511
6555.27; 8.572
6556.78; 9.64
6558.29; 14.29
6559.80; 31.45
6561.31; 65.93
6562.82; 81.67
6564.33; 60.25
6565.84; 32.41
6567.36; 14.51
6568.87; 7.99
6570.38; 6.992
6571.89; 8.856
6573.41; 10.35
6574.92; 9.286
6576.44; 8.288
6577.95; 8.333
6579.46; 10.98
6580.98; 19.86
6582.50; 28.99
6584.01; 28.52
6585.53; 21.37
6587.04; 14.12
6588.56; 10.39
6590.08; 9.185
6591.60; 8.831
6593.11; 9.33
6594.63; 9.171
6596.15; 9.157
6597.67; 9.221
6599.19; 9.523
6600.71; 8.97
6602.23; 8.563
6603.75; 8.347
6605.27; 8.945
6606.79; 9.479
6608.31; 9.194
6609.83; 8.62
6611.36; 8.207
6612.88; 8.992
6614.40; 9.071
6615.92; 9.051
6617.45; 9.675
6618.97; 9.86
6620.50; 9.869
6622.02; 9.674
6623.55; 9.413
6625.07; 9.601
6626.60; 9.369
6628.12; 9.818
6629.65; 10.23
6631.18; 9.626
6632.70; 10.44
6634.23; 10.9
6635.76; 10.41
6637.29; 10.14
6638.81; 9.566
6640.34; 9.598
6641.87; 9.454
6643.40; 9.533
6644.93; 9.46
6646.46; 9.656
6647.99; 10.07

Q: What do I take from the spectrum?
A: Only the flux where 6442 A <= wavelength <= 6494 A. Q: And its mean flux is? 8.8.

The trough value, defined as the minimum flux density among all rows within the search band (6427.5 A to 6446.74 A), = 8.093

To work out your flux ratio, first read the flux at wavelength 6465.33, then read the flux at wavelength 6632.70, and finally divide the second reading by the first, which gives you 1.13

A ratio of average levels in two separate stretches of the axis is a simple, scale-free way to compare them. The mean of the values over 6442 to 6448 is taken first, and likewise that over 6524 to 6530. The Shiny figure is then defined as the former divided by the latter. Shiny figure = 0.9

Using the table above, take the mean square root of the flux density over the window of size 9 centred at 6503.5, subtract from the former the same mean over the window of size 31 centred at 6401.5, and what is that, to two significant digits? -0.15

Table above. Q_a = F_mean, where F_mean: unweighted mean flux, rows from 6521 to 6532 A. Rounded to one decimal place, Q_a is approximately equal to 9.2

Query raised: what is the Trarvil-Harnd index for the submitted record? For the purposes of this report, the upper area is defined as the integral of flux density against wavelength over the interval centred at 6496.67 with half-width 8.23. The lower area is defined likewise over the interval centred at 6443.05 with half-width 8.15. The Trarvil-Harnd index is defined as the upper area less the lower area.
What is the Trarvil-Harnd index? -13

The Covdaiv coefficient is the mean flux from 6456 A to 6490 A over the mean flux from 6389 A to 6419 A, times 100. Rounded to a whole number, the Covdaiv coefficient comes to 102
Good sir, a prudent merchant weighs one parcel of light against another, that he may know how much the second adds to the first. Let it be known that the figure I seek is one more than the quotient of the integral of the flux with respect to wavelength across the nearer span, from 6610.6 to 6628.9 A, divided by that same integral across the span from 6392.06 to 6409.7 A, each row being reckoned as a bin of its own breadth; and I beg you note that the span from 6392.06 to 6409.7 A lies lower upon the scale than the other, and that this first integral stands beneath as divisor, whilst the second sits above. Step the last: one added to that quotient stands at 2.12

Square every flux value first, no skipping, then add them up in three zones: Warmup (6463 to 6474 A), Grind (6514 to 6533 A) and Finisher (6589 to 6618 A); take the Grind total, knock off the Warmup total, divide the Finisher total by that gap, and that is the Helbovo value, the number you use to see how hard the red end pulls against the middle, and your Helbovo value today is 3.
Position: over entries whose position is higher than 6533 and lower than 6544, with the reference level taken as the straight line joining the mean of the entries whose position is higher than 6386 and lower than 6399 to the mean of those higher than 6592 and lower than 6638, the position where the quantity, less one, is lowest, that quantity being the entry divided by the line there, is 6540.19 A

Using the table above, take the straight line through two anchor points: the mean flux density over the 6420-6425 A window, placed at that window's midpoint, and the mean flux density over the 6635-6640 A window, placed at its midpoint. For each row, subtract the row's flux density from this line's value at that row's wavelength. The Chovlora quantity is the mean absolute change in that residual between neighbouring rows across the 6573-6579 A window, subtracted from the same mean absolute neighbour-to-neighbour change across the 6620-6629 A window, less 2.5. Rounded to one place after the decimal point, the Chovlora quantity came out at -2.9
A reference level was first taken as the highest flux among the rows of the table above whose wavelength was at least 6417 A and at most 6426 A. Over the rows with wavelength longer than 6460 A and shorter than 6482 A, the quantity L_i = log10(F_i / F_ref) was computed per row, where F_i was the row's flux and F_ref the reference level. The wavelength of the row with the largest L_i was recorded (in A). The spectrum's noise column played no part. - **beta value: 6469.80 A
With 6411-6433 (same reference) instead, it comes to 6432.66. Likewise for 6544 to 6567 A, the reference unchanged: 6562.82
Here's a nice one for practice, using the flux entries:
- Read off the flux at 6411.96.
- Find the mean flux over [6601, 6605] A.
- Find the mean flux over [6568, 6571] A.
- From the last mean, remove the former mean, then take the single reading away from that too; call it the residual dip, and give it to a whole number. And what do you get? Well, -9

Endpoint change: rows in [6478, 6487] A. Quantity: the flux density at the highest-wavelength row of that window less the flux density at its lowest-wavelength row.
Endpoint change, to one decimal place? 1.0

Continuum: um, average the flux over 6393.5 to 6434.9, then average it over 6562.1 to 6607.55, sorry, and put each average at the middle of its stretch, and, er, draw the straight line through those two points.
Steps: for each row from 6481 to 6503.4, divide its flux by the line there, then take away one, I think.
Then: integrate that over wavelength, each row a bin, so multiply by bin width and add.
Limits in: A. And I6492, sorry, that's -6.8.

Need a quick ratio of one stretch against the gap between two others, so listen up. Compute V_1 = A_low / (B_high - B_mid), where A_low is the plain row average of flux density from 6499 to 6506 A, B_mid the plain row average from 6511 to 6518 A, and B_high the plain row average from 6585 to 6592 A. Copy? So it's 2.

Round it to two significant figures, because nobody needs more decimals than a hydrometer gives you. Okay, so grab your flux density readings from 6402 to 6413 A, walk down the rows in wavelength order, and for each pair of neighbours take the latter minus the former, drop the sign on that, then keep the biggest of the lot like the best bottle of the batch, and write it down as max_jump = 0.63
